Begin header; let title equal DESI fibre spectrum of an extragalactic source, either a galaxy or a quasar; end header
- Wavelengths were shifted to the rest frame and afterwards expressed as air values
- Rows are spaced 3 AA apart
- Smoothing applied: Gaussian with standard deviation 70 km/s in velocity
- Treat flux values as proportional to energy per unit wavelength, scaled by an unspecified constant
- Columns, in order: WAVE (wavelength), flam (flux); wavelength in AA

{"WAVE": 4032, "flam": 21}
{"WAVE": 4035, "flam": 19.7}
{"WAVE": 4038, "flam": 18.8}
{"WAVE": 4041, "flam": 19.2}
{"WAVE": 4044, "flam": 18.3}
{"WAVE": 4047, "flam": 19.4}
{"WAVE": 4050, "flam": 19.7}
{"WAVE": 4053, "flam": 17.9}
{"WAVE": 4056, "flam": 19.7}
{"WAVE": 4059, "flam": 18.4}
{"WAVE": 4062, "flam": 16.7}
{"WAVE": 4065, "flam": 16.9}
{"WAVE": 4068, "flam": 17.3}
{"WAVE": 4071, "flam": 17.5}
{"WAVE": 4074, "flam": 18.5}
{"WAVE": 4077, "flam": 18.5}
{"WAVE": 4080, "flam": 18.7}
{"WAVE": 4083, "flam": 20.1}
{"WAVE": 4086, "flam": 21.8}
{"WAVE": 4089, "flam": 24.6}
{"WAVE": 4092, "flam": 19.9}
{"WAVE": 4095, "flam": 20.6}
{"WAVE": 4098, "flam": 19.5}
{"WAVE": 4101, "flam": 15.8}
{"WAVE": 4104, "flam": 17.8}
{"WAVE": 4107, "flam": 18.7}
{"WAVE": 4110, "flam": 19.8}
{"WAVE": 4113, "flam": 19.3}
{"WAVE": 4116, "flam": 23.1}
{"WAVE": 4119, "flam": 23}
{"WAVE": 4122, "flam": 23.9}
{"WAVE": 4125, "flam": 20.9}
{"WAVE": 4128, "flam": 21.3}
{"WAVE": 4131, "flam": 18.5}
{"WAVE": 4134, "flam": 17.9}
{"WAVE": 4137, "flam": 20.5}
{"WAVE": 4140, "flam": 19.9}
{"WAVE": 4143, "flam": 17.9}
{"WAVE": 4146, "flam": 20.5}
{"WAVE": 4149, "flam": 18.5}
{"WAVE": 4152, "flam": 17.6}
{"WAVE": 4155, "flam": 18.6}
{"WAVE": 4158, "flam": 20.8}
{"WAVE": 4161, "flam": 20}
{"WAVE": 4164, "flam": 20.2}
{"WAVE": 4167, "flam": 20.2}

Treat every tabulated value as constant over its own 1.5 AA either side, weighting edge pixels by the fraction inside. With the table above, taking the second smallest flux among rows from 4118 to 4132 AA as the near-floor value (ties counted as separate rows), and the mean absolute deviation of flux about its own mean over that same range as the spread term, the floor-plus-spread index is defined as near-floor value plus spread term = 22.4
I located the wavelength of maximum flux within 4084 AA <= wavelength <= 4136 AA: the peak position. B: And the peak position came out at 4089 AA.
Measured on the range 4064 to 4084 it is 4083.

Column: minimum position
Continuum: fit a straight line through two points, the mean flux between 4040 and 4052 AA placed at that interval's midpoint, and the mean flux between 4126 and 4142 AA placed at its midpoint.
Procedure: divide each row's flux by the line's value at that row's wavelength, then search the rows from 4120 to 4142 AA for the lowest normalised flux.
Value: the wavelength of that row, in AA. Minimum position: 4134 AA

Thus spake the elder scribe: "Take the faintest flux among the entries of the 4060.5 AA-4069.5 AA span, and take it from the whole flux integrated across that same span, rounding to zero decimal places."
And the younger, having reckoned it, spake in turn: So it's 136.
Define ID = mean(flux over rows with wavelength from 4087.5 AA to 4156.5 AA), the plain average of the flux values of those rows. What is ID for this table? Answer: 19.9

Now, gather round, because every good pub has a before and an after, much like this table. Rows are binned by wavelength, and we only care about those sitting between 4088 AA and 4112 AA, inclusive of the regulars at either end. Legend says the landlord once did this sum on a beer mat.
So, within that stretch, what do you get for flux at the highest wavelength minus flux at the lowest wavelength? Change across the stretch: -5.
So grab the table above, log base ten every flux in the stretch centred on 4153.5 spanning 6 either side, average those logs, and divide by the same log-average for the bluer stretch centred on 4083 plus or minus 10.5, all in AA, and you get 0.98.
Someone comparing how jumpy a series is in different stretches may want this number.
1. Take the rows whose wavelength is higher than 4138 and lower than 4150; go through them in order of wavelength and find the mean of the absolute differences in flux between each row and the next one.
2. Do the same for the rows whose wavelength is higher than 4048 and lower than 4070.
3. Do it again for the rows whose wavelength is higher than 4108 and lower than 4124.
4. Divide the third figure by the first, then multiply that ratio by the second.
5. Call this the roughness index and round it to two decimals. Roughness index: 0.72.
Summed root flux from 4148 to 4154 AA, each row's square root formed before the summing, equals 8.5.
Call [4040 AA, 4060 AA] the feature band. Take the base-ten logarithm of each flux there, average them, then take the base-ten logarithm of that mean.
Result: 0.106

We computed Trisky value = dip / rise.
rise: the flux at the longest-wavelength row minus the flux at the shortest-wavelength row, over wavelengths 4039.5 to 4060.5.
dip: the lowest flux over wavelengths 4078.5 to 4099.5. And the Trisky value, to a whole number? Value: -23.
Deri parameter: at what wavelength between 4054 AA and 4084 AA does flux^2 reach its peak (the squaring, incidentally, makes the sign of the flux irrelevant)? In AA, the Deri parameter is 4083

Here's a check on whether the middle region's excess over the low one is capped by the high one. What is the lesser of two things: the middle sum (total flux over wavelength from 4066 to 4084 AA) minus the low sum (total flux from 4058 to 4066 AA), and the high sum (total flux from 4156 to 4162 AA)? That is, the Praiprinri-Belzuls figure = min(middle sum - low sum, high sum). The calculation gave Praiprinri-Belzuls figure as 41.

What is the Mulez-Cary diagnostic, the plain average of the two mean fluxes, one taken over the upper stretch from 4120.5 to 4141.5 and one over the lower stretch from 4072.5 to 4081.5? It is 19.5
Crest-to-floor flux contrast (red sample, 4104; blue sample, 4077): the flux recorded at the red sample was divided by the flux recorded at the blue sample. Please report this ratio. 0.96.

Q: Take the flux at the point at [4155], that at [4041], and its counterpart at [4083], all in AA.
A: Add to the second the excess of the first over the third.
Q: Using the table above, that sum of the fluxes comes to 17.7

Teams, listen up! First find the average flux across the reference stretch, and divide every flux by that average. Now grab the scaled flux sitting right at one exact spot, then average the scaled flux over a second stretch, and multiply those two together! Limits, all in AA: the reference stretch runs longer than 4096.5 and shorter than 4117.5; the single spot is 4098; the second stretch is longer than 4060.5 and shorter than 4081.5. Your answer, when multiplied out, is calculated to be 0.94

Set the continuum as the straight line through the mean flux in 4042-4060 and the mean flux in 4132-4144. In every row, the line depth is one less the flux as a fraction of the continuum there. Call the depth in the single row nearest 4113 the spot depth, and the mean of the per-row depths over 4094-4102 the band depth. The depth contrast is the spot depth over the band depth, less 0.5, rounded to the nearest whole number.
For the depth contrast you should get -1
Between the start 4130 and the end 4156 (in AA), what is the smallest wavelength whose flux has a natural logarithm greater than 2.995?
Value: 4137 AA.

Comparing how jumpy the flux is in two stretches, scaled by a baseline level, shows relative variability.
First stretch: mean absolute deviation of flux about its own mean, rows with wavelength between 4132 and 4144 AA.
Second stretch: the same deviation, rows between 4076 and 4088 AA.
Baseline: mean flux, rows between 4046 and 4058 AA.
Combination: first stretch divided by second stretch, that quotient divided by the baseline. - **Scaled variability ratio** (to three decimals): 0.051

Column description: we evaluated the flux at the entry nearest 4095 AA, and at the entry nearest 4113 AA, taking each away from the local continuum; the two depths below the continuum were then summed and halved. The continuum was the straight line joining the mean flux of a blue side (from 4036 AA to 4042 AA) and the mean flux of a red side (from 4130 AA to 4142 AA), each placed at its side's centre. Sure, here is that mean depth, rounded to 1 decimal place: -0.8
